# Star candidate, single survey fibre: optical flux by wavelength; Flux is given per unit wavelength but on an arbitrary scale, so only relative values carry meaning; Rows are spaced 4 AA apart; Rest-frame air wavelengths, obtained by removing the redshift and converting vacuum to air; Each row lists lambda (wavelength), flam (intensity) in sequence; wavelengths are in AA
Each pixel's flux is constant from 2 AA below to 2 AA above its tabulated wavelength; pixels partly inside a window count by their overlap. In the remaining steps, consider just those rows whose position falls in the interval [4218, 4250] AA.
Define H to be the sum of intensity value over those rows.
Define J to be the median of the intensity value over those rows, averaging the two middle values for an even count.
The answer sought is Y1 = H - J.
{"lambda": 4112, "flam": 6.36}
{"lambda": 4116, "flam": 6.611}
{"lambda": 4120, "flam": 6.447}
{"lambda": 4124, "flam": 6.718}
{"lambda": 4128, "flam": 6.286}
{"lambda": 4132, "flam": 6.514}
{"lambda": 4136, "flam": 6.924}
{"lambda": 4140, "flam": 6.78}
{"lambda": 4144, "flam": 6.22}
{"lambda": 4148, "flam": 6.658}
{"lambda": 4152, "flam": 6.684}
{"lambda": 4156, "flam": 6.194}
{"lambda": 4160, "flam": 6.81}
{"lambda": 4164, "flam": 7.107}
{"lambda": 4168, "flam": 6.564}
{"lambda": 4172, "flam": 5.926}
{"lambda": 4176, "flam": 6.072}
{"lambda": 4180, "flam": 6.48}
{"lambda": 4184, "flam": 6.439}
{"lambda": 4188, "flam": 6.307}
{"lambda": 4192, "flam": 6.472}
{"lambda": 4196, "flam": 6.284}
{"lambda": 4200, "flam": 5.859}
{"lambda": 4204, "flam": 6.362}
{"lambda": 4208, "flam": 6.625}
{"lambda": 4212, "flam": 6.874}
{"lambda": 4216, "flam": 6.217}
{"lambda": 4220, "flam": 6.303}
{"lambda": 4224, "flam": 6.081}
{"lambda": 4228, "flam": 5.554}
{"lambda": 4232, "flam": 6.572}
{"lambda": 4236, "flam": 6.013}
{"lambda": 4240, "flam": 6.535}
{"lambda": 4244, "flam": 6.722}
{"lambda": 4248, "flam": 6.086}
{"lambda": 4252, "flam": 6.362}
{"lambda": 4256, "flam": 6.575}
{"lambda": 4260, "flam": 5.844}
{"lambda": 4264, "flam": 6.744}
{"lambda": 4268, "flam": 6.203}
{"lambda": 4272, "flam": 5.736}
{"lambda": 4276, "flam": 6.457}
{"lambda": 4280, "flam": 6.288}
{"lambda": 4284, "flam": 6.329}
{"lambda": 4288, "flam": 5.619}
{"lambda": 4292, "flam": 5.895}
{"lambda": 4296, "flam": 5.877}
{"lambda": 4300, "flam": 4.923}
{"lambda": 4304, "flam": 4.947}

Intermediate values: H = 49.9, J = 6.19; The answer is 43.7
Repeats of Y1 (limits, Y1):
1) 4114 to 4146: 45.9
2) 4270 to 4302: 41.2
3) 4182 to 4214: 44.8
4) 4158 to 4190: 45.2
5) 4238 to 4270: 44.6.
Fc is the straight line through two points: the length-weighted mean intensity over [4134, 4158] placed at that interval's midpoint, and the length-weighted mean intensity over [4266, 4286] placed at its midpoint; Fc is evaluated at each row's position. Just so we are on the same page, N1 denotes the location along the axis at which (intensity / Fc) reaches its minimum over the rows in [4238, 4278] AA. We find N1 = 4272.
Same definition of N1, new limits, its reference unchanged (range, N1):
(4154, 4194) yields 4172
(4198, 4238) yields 4228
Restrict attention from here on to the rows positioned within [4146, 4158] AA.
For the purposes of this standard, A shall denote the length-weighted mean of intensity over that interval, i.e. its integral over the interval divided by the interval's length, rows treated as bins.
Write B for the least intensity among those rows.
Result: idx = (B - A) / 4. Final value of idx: -0.08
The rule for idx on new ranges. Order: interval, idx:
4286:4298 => -0.04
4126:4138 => -0.07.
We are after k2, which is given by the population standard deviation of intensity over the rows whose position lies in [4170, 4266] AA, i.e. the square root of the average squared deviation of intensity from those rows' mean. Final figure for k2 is 0.32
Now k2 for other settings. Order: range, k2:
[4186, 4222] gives 0.26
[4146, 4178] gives 0.38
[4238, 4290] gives 0.35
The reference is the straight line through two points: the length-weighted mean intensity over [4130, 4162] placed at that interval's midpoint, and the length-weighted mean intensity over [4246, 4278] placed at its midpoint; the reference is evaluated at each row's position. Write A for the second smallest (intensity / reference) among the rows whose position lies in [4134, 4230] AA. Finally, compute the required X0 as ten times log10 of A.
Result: -0.41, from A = 0.909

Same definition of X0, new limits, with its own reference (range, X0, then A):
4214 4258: -0.22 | 0.950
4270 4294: -0.35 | 0.922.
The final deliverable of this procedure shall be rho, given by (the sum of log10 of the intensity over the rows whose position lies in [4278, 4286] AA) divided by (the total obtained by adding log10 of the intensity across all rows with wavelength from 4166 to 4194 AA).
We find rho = 0.3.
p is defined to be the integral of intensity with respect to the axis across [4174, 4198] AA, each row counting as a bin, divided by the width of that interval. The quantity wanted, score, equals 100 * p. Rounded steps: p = 6.3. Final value 634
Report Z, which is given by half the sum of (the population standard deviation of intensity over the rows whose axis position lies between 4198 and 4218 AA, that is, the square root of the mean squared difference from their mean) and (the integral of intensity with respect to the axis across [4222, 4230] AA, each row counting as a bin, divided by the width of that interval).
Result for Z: 3.1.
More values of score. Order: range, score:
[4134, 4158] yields 658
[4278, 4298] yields 600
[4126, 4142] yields 663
